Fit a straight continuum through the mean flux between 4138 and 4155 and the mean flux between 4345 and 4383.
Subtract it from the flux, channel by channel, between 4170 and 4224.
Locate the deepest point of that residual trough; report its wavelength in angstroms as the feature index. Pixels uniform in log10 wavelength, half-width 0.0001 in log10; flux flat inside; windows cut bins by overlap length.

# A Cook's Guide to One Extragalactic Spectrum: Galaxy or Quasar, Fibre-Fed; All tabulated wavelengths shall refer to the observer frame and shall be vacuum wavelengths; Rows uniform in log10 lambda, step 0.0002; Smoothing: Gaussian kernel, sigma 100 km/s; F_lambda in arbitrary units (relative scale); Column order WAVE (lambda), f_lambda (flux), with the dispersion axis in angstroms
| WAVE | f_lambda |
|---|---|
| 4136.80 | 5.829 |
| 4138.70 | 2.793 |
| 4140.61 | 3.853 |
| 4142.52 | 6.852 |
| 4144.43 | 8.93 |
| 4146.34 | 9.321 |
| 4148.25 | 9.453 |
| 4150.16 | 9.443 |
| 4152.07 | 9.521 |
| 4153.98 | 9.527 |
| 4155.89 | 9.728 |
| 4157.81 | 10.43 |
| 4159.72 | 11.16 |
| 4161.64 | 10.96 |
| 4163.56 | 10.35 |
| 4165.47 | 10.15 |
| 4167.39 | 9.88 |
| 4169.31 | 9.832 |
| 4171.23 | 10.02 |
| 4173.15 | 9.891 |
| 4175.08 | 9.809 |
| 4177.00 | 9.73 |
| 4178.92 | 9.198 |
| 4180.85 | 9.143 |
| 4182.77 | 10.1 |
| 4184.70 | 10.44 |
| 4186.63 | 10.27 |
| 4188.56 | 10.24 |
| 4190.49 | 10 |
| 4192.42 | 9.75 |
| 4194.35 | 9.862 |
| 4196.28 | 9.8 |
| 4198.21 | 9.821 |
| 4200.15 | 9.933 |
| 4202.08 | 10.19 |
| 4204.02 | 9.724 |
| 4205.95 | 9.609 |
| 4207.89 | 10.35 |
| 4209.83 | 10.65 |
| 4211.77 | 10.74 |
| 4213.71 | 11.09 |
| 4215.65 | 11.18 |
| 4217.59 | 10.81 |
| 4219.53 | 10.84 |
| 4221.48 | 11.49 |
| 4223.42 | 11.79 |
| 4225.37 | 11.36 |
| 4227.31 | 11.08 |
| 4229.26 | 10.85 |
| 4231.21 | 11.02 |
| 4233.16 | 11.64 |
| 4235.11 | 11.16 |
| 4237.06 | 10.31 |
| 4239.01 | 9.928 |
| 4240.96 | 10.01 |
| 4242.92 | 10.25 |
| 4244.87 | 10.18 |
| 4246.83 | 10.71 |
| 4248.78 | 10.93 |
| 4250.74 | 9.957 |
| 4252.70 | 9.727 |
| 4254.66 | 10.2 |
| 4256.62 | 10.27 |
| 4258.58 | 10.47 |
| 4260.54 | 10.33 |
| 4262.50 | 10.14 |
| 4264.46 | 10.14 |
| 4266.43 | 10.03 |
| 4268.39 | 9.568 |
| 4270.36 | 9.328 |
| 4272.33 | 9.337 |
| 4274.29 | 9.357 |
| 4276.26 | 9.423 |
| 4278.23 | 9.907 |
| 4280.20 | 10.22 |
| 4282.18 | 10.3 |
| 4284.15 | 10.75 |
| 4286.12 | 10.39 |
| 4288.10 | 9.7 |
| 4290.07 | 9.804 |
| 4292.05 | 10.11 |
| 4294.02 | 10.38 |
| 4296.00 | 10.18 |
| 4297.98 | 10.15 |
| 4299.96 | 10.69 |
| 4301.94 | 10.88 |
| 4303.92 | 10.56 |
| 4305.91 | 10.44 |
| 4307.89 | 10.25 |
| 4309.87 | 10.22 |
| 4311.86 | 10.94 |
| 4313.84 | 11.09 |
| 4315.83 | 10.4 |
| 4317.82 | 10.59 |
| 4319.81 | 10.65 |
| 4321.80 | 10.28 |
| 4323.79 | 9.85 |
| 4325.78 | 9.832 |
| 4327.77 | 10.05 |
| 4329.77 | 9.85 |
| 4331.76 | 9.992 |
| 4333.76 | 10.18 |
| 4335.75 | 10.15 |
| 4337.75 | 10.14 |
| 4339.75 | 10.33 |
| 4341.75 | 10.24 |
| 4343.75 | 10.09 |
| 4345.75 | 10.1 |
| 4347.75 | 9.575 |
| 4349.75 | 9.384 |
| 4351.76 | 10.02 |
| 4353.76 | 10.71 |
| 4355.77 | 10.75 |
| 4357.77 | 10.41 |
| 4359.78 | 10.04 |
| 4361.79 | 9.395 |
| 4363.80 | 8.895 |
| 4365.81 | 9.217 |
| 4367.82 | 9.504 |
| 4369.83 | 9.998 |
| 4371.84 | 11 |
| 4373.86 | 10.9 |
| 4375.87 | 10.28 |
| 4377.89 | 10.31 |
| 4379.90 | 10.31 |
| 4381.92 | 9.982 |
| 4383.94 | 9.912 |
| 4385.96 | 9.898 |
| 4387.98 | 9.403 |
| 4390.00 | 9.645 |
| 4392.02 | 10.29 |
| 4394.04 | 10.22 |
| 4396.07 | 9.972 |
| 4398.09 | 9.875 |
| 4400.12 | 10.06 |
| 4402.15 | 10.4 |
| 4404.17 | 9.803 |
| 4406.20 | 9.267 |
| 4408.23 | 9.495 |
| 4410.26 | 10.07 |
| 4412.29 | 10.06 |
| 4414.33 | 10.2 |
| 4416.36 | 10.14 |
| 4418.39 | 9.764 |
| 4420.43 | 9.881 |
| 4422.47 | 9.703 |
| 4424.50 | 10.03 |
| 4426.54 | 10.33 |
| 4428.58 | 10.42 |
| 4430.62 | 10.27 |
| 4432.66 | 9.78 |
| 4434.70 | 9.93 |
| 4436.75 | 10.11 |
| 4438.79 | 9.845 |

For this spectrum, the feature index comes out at 4180.85 angstroms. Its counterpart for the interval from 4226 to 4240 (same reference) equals 4239.01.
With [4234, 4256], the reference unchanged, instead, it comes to 4252.70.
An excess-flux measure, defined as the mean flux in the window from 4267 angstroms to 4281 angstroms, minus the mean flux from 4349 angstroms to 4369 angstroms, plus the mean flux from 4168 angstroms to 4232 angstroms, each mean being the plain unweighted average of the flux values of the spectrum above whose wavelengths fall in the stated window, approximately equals 10.1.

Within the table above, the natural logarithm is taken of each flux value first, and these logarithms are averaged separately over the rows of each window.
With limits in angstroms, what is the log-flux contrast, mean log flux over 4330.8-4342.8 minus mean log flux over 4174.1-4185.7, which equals 0.045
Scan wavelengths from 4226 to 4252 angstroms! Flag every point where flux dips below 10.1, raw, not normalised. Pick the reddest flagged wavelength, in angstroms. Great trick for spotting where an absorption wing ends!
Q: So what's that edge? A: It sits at 4250.74 angstroms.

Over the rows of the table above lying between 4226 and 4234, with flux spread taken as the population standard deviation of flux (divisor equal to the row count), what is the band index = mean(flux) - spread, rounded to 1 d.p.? 10.9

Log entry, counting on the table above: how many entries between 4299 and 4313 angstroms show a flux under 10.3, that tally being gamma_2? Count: 2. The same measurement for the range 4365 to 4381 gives 4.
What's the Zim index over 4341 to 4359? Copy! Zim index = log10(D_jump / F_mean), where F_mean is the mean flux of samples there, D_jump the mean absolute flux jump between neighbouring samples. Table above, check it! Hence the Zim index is -1.50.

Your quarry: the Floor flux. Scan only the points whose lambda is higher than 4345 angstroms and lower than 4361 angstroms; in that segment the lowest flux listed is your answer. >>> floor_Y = 9.384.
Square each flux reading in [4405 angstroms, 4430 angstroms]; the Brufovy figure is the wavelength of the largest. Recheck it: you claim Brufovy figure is 4428.58 angstroms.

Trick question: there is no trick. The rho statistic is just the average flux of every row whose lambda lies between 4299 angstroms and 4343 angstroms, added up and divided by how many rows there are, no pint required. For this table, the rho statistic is 10.3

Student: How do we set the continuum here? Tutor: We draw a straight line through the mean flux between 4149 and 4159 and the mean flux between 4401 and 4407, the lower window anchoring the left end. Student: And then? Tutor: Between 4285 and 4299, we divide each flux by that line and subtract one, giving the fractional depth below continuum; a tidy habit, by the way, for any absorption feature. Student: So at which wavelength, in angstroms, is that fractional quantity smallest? 4288.10 angstroms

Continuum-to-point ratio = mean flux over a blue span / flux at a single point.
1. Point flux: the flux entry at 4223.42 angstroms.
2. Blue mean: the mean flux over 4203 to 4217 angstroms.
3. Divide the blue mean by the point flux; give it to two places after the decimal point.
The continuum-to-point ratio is 0.89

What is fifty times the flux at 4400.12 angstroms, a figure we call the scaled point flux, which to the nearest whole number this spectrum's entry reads 503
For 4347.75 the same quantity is 479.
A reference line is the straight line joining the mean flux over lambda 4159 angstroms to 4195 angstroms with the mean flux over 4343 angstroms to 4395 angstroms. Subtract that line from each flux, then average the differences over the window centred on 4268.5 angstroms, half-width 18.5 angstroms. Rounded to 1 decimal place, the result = 0.0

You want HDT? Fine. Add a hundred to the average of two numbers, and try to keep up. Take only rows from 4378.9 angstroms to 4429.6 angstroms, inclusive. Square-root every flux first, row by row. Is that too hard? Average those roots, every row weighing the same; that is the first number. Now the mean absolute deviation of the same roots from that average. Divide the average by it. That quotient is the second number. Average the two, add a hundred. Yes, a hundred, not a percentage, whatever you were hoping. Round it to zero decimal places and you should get 143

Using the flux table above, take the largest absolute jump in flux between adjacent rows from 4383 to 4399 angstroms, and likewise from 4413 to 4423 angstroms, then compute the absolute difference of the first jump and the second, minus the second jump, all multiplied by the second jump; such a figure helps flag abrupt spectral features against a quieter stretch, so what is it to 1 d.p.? 0.0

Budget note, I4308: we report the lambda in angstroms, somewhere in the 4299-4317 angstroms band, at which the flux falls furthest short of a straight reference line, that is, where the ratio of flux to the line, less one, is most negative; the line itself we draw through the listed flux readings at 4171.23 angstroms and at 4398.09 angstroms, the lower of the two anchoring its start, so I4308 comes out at 4309.87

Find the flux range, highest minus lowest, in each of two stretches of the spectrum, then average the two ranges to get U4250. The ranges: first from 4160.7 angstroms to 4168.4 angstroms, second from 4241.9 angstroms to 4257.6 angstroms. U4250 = 1.14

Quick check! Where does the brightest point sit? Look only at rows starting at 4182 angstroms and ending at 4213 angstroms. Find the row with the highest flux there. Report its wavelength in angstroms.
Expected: 4211.77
